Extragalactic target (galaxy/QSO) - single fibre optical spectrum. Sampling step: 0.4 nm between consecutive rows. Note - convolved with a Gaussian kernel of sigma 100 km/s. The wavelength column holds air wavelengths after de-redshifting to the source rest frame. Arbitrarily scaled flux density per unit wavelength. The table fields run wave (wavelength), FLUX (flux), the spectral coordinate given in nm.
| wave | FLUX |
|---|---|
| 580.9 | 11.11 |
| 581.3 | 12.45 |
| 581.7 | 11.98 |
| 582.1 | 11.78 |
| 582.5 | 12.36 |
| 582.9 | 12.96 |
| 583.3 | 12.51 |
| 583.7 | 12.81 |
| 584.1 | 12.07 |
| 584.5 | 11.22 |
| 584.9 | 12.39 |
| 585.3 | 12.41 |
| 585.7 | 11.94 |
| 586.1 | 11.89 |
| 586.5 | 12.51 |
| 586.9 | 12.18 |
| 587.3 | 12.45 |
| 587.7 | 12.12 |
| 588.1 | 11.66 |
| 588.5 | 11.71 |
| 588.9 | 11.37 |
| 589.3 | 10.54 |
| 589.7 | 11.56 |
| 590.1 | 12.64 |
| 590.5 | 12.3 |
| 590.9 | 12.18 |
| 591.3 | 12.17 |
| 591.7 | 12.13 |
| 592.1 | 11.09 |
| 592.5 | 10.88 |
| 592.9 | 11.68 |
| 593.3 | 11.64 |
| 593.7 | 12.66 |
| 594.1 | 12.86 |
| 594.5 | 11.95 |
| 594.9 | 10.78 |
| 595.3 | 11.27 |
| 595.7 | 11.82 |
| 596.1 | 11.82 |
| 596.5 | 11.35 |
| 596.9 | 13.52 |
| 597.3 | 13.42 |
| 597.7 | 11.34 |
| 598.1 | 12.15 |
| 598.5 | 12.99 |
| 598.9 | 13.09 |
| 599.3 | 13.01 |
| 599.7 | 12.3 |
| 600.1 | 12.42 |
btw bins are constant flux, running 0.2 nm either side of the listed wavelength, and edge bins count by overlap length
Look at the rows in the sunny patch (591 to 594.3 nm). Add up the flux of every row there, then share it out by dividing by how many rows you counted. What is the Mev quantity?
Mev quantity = 11.9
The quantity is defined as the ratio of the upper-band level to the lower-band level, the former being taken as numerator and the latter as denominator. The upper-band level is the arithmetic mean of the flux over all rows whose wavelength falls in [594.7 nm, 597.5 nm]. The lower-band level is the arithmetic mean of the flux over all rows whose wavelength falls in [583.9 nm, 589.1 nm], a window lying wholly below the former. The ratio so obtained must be 1.00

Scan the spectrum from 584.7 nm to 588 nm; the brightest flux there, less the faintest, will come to 0.6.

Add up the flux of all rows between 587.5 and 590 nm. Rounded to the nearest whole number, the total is 69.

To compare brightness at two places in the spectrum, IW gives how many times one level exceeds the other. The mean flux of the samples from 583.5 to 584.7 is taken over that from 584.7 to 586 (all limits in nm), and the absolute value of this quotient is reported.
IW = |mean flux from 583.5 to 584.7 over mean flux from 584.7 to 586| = 0.98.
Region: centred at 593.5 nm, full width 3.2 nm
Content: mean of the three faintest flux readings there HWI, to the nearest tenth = 10.9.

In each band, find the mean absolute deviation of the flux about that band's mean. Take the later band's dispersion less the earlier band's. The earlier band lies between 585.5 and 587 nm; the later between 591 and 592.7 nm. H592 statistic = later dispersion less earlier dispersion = 0.4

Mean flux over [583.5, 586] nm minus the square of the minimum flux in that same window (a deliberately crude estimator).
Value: -114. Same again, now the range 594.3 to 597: -104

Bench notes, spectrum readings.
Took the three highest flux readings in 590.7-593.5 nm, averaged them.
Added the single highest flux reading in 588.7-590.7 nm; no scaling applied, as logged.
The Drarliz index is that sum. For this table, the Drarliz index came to 24.8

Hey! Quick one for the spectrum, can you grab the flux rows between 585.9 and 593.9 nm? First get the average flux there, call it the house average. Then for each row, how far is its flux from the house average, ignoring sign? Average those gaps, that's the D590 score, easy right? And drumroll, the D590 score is 0.47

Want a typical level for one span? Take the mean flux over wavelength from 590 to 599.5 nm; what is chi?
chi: 12.1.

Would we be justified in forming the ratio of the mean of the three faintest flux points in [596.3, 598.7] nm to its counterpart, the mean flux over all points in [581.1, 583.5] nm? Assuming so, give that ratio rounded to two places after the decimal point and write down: 0.94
